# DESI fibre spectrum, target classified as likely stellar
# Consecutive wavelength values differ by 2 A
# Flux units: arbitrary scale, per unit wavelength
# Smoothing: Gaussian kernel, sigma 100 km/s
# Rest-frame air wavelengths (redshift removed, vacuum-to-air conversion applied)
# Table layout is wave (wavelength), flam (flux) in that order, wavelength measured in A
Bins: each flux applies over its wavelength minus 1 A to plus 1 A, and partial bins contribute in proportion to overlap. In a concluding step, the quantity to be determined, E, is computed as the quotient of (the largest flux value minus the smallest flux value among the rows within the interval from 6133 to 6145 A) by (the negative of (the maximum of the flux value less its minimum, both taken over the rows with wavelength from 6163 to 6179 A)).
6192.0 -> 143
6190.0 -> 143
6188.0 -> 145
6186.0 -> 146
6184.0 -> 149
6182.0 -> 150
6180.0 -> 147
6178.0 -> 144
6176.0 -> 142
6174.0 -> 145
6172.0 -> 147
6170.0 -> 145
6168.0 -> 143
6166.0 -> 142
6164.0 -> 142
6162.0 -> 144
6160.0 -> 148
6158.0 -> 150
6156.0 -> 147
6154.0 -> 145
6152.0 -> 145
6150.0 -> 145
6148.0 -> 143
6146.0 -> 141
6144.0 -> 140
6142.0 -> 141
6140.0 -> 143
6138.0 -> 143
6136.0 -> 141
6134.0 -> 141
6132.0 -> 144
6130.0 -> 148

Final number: -0.6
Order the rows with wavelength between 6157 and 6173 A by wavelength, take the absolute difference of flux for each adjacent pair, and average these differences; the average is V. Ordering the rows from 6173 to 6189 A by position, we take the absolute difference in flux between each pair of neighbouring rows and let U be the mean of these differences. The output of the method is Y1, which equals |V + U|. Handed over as 4.14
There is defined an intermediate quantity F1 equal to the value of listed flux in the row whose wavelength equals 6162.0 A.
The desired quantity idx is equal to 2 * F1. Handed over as 288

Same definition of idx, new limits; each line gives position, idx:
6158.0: 300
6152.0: 290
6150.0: 290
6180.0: 294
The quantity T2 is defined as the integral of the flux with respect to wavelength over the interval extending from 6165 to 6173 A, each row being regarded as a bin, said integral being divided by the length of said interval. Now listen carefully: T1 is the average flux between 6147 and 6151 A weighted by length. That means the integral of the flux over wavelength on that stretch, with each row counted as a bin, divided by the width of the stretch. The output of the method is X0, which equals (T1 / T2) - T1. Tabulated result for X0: -143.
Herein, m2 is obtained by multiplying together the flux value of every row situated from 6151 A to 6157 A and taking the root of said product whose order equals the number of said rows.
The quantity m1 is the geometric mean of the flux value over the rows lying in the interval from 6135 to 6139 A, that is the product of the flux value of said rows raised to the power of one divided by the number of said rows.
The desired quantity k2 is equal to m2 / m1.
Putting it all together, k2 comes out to 1.03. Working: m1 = 142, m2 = 146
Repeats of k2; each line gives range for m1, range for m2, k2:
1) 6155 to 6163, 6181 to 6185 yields 1.02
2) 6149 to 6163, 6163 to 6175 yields 0.98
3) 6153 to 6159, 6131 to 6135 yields 0.97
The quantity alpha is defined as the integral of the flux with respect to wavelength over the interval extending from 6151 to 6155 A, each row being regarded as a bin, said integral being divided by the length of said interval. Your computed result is 145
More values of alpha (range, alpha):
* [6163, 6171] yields 143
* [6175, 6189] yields 146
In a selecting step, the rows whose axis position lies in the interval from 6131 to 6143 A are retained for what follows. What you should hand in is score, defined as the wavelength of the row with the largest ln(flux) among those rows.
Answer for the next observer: 6132.0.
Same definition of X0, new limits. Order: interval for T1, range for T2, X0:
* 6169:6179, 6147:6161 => -144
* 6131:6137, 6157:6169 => -141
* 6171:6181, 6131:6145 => -144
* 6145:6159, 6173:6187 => -144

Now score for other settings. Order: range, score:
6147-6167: 6158.0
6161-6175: 6172.0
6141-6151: 6150.0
